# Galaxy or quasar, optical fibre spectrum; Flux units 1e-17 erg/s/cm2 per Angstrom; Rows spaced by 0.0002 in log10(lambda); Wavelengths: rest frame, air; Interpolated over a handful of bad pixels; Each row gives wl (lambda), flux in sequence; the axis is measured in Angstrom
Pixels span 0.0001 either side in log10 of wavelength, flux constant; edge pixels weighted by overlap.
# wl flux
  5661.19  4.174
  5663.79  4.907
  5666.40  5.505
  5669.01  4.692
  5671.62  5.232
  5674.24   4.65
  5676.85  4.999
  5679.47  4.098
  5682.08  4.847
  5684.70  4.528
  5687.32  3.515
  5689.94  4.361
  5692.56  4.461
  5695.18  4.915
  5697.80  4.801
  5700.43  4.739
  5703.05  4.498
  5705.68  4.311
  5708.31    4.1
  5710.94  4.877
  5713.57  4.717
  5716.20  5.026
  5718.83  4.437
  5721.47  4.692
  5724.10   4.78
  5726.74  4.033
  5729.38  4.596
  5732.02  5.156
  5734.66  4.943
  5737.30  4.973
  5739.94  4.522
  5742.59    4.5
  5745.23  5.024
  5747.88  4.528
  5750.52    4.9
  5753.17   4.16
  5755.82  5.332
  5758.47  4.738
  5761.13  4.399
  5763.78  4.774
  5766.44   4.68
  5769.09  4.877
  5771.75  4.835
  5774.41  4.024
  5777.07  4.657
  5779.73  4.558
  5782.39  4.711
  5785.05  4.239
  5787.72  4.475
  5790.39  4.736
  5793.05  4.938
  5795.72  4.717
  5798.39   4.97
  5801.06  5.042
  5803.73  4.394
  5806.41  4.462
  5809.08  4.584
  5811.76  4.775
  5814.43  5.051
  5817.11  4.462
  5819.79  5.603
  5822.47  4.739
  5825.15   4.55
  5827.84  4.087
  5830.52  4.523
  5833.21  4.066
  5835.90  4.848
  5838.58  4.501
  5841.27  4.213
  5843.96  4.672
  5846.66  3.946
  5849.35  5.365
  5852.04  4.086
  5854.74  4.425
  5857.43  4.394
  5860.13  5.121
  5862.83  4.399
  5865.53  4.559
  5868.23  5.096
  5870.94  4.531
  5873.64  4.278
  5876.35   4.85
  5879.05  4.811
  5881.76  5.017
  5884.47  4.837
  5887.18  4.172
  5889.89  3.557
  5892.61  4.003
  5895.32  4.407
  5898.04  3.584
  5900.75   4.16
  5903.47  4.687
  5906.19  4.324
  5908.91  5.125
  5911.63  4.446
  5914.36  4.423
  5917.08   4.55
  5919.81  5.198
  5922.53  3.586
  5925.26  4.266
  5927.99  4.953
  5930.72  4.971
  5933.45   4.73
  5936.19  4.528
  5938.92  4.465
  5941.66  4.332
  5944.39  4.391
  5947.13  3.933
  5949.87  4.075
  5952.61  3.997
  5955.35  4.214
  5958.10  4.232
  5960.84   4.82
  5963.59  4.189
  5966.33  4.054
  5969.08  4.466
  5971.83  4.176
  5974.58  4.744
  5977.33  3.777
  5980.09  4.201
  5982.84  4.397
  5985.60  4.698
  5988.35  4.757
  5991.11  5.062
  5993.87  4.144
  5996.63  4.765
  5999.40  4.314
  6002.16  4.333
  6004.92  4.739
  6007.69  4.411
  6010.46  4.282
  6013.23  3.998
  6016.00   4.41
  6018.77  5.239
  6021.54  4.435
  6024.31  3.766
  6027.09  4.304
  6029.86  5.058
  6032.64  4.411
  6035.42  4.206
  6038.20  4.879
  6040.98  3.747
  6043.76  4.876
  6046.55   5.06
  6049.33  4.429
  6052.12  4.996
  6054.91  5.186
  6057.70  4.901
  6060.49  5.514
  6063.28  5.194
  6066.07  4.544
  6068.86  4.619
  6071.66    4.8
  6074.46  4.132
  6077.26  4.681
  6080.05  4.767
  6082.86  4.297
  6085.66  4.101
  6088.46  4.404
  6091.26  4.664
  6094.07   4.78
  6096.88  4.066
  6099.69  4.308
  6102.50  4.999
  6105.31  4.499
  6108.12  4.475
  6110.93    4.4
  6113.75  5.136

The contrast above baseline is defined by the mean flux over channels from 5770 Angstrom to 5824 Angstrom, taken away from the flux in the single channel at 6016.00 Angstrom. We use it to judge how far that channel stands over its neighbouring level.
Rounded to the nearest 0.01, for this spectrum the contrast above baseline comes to -0.29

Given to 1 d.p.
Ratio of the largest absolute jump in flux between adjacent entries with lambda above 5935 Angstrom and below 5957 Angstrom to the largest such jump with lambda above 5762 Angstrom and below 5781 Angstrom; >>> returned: 0.6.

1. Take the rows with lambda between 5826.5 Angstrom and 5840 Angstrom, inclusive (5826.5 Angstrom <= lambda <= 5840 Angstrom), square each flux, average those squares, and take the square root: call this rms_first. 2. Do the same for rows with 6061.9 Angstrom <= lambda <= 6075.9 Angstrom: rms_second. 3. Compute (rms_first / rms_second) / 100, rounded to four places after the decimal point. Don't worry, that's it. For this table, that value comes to 0.0095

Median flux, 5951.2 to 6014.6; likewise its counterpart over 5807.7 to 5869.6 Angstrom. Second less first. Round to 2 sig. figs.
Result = 0.24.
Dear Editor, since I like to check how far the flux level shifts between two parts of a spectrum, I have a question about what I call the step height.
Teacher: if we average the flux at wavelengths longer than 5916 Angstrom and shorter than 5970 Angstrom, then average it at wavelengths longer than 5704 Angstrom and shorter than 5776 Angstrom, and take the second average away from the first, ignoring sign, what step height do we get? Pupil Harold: 0.27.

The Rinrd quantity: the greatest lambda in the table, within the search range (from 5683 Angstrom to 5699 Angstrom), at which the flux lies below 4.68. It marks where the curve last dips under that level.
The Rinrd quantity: 5692.56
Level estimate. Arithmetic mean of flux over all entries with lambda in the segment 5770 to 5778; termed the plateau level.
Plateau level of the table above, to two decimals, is 4.51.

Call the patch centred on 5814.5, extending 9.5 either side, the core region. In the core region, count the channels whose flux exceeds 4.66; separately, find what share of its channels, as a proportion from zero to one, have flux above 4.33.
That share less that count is -3.0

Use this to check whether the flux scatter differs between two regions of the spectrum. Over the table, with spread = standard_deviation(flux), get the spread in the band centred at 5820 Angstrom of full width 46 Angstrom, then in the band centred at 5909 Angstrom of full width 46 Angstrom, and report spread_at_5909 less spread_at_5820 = 0.12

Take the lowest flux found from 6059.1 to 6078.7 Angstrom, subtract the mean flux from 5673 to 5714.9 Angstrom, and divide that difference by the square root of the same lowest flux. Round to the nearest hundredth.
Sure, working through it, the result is -0.19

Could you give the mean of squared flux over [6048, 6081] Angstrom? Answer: 23.3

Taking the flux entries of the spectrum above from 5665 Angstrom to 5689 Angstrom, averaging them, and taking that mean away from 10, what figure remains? 5.33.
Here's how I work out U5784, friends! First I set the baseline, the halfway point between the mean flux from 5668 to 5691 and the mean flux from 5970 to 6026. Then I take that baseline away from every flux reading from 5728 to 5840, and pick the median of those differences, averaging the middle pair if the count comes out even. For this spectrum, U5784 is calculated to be 0.21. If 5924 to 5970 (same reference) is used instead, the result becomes -0.16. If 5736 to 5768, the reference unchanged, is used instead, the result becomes 0.22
